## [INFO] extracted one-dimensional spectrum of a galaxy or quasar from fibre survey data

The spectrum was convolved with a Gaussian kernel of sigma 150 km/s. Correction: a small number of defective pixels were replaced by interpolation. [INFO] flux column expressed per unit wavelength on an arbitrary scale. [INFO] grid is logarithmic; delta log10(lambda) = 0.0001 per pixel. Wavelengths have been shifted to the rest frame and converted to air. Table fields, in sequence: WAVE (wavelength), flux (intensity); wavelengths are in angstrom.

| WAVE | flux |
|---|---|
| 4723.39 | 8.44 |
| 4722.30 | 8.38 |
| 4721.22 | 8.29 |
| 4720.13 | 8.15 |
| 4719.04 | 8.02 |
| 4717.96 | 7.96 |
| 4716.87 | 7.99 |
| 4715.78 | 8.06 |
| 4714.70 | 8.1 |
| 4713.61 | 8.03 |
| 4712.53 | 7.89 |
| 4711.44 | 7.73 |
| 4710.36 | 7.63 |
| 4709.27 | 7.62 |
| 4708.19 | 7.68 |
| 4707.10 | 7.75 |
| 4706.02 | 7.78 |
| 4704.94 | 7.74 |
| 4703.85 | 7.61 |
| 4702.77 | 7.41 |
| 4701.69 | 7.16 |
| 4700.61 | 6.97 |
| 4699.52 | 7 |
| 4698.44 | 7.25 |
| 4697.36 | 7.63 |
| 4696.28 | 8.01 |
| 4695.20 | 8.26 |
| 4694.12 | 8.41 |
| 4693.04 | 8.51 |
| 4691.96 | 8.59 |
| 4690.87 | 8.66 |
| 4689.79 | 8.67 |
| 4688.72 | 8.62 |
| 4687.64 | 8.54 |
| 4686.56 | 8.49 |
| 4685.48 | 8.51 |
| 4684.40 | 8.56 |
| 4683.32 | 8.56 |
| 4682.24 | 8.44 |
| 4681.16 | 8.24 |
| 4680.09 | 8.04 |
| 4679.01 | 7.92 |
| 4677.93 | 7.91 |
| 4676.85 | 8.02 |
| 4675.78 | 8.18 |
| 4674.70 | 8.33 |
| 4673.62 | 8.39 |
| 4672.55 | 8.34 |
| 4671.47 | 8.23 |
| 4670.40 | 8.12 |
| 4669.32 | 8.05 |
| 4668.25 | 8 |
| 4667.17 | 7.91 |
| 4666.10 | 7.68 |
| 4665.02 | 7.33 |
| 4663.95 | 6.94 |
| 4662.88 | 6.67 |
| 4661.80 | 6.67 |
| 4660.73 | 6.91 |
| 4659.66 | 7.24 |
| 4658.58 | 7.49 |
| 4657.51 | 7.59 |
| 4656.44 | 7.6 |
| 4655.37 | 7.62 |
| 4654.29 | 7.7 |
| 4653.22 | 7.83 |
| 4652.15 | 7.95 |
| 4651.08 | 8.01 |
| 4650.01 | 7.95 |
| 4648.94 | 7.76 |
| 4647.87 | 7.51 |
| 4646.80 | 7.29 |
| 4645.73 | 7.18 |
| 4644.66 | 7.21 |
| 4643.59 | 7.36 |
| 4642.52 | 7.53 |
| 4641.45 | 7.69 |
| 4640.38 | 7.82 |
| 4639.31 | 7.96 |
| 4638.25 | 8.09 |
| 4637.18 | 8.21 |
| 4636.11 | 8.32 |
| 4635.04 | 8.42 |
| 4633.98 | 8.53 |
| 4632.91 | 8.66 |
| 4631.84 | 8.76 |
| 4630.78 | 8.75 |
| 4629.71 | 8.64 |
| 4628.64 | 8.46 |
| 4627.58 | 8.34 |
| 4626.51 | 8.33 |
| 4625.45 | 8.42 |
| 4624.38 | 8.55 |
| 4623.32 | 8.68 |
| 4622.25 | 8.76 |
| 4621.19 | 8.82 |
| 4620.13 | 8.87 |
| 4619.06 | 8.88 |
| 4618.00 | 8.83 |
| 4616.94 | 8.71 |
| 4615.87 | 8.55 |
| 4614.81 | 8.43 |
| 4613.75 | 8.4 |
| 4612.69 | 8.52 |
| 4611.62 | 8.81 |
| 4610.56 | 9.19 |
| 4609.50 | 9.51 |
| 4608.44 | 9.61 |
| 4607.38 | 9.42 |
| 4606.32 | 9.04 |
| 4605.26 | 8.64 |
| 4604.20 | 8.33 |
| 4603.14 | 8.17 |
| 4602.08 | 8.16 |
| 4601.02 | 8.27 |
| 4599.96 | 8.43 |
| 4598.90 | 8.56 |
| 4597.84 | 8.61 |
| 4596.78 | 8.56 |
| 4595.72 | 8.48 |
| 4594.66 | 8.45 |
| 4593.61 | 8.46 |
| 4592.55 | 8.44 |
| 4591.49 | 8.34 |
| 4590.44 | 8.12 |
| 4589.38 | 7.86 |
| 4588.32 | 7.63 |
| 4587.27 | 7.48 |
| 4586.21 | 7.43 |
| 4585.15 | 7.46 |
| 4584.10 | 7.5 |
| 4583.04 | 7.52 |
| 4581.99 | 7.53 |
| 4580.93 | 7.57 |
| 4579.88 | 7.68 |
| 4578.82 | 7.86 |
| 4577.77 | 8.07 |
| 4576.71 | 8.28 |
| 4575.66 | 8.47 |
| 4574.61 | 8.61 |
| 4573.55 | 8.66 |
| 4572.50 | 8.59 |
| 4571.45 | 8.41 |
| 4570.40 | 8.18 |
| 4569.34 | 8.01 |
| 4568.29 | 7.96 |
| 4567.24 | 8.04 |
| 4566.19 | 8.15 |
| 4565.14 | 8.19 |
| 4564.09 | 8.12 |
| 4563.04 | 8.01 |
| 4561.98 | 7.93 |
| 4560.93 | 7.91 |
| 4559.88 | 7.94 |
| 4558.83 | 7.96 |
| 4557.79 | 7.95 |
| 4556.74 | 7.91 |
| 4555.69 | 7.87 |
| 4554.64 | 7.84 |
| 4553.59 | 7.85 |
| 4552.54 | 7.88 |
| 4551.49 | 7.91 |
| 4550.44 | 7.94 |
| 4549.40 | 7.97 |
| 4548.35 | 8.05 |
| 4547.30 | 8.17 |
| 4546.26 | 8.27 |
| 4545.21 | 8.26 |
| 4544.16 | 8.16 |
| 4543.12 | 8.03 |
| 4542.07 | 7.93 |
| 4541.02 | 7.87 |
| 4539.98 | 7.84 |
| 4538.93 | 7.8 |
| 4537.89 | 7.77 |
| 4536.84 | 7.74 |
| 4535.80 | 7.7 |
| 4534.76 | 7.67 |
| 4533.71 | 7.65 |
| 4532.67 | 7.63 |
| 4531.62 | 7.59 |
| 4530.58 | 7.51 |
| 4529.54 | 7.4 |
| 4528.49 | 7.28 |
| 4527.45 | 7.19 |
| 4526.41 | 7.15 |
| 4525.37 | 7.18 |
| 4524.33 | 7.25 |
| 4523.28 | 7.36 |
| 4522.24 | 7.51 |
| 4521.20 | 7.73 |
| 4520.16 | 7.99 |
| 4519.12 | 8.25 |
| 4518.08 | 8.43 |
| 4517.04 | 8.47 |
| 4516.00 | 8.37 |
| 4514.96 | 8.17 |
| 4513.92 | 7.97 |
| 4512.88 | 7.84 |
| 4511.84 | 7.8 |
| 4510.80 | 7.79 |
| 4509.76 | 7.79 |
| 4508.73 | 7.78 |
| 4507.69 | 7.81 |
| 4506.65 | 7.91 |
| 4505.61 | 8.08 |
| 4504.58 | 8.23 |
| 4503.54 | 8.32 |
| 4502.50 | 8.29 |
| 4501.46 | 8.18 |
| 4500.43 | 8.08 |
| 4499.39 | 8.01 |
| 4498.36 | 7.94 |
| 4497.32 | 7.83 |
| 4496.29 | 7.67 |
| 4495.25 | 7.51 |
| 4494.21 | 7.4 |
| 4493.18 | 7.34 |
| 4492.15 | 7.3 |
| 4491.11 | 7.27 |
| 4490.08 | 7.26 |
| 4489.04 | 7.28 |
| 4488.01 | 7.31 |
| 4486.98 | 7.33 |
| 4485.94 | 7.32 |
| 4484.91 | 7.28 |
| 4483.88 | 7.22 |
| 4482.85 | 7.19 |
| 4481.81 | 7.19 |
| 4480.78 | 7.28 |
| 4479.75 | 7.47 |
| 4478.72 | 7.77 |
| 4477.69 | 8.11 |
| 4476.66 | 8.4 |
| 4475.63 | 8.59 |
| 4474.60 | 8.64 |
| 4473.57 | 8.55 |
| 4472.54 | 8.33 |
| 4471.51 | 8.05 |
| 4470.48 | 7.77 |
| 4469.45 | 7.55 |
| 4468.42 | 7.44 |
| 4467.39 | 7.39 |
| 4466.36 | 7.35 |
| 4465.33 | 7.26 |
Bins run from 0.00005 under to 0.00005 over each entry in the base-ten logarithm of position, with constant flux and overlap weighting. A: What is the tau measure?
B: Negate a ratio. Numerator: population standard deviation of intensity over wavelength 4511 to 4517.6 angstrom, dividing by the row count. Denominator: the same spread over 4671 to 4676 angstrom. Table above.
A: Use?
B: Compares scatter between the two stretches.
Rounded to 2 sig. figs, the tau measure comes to -3.3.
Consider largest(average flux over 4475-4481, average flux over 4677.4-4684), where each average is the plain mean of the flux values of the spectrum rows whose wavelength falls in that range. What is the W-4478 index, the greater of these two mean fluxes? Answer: 8.19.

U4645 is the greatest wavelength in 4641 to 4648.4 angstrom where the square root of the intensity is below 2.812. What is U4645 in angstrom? 4647.87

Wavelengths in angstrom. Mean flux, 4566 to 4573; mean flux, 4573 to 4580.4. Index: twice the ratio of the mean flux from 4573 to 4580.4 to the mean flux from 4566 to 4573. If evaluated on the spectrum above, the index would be 2.0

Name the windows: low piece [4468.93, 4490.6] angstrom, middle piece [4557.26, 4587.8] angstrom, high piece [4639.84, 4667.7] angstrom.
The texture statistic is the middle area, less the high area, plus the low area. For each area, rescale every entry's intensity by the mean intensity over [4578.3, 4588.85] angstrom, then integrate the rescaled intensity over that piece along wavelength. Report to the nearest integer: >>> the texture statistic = 27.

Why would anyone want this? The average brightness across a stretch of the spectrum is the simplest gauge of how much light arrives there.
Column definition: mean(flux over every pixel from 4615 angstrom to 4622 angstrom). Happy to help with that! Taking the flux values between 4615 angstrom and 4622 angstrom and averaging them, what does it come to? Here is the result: 8.8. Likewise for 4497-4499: 7.9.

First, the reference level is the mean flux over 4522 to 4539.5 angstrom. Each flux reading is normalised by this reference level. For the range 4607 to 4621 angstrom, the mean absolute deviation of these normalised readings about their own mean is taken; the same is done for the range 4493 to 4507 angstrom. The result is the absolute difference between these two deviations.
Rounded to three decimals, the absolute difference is 0.009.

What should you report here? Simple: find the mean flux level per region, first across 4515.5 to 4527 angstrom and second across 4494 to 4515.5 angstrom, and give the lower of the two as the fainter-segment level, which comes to 7.79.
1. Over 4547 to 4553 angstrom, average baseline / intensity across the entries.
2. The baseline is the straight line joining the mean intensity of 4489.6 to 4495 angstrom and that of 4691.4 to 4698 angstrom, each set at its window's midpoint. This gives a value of 0.95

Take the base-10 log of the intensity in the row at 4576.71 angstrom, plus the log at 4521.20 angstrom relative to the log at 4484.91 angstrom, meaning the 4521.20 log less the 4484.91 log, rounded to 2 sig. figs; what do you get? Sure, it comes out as 0.94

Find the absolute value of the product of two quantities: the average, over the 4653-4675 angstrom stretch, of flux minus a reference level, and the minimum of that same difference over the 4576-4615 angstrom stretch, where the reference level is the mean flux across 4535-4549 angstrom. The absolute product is 0.17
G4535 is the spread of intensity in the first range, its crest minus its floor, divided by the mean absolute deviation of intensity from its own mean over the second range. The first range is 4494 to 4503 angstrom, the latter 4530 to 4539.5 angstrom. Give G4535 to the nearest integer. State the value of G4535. 13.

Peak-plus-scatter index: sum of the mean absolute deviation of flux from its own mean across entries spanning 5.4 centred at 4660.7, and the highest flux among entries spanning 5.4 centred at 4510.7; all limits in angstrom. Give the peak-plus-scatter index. 8.1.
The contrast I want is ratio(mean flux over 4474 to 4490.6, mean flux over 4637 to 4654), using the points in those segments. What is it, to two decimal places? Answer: 0.99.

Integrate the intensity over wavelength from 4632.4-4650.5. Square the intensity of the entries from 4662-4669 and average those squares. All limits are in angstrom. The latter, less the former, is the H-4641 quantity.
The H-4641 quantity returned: -87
